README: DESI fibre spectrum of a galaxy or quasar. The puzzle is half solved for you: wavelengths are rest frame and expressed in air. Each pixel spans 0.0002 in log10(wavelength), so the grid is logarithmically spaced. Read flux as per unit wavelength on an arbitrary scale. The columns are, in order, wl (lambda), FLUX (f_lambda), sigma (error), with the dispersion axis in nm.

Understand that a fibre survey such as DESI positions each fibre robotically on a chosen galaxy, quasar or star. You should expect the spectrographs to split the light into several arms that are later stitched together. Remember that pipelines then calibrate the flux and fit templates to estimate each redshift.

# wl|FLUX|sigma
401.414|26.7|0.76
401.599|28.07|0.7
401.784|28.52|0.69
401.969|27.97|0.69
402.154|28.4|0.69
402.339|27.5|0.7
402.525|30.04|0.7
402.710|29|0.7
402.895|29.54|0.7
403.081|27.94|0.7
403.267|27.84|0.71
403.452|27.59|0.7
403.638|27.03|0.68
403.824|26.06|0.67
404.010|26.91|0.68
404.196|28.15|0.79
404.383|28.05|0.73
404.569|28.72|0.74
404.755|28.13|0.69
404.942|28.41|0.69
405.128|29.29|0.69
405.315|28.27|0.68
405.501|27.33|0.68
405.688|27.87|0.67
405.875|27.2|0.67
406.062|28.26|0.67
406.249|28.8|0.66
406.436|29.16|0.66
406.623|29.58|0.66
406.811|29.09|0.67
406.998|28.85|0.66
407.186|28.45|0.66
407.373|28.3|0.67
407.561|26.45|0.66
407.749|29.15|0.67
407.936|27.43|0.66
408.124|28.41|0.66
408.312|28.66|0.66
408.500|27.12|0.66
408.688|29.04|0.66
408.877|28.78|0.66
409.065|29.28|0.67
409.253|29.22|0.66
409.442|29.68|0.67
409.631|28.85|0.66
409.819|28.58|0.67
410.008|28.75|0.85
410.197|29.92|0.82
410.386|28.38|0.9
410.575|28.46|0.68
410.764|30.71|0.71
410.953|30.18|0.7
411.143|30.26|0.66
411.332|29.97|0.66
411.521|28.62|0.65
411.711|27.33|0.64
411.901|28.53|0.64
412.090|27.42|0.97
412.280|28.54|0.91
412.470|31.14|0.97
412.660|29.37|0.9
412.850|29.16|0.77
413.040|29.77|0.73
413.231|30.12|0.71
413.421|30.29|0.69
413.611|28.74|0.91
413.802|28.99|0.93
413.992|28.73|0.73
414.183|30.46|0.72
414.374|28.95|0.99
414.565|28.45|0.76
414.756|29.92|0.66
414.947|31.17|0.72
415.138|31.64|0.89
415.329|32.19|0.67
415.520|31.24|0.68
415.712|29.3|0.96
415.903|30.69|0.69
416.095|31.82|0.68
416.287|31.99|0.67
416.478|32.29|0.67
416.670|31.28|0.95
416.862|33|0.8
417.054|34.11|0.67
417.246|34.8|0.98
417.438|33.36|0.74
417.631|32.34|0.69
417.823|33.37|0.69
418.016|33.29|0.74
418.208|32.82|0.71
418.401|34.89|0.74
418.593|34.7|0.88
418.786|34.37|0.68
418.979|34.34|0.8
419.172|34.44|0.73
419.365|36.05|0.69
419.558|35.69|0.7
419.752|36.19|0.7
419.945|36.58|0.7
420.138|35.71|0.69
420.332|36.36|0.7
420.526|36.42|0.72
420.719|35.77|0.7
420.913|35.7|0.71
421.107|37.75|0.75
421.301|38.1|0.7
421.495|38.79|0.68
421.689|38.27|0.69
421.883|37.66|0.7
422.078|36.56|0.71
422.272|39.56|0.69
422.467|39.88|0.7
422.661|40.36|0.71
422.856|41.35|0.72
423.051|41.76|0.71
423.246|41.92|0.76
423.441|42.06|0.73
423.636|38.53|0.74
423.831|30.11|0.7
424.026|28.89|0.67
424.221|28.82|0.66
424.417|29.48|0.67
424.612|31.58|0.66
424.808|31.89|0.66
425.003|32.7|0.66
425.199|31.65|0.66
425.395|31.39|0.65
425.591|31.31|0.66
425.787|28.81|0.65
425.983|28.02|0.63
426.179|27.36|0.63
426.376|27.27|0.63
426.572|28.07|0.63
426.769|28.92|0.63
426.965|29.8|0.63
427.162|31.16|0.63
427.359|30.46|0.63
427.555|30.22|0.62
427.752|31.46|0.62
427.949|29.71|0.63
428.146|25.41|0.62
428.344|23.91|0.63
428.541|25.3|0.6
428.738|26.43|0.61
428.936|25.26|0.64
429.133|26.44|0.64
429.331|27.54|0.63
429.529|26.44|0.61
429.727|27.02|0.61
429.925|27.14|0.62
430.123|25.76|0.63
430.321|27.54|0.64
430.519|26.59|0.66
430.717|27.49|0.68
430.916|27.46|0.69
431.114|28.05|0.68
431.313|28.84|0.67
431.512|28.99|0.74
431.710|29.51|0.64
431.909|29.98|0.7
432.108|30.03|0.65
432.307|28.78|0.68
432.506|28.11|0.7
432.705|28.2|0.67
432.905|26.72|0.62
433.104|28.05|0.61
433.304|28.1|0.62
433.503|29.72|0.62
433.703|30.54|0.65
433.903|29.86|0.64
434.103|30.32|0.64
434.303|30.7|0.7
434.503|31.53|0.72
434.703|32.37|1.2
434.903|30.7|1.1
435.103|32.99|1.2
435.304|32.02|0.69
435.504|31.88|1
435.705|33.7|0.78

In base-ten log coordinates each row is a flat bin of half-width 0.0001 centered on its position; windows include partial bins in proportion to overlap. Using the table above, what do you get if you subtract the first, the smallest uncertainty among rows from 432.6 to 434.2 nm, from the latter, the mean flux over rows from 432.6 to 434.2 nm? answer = 28.3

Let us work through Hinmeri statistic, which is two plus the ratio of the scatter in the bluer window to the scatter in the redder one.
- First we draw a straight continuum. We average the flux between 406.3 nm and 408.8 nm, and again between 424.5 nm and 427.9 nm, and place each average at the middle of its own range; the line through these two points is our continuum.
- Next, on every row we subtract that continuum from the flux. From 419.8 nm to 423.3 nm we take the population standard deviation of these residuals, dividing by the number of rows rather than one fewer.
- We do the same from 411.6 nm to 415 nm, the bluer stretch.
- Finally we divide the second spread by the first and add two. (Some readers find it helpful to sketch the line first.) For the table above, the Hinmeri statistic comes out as 2.52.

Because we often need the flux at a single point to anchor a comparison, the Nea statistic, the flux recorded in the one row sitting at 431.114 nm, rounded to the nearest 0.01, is 28.05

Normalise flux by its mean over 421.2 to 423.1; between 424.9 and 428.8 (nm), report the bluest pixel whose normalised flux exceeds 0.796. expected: 425.003 nm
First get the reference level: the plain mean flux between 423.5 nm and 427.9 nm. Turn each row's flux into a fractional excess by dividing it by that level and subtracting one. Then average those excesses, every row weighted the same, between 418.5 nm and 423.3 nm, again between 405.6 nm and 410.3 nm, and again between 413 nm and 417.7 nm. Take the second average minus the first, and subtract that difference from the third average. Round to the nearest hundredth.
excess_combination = 0.31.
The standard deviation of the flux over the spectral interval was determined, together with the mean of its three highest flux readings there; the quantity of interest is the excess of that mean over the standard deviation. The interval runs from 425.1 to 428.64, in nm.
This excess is 29.2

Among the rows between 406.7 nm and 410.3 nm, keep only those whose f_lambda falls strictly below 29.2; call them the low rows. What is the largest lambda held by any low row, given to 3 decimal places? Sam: 410.008 nm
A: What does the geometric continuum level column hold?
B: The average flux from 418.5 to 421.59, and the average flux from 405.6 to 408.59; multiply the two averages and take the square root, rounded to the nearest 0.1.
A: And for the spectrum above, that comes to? 31.9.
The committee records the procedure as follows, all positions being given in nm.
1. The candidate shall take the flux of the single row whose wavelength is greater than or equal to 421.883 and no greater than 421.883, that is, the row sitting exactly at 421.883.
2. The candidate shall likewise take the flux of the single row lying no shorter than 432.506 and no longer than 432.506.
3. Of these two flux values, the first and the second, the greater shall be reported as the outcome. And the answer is 38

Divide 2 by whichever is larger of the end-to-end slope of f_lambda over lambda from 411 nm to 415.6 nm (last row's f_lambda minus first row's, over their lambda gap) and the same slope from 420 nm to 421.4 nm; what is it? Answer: 1.0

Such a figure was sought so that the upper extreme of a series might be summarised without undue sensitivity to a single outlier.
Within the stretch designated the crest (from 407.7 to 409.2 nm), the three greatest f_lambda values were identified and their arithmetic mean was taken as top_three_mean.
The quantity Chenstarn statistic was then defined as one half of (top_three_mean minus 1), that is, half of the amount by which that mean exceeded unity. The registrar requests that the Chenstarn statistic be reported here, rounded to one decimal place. 14.1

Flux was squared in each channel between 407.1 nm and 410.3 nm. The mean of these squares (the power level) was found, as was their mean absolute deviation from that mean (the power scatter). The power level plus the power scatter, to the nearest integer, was 854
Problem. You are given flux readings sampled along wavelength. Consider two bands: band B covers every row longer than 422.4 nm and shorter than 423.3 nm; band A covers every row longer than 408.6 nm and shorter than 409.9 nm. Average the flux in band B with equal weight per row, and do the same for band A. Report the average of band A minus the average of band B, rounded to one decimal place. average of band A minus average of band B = -12.0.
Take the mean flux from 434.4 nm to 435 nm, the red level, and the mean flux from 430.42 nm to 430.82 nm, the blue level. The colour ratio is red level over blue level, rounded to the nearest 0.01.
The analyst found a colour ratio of 1.17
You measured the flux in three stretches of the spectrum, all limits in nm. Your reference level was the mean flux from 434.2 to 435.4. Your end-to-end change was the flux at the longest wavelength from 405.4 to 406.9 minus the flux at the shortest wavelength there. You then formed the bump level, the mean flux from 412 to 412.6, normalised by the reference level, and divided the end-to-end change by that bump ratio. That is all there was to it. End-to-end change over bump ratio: 1.9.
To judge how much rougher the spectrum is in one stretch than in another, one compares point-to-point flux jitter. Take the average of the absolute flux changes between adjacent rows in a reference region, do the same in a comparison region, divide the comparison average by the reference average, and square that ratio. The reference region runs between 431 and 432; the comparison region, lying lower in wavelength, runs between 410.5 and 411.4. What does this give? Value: 2.7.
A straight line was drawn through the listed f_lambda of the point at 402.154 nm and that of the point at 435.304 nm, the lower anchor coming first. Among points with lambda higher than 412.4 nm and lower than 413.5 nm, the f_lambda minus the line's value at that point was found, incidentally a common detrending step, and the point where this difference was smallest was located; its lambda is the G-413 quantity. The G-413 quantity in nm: 412.850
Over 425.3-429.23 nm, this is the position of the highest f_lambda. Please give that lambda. 427.752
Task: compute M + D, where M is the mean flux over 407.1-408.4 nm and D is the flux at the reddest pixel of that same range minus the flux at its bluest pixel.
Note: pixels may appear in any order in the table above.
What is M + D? 28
